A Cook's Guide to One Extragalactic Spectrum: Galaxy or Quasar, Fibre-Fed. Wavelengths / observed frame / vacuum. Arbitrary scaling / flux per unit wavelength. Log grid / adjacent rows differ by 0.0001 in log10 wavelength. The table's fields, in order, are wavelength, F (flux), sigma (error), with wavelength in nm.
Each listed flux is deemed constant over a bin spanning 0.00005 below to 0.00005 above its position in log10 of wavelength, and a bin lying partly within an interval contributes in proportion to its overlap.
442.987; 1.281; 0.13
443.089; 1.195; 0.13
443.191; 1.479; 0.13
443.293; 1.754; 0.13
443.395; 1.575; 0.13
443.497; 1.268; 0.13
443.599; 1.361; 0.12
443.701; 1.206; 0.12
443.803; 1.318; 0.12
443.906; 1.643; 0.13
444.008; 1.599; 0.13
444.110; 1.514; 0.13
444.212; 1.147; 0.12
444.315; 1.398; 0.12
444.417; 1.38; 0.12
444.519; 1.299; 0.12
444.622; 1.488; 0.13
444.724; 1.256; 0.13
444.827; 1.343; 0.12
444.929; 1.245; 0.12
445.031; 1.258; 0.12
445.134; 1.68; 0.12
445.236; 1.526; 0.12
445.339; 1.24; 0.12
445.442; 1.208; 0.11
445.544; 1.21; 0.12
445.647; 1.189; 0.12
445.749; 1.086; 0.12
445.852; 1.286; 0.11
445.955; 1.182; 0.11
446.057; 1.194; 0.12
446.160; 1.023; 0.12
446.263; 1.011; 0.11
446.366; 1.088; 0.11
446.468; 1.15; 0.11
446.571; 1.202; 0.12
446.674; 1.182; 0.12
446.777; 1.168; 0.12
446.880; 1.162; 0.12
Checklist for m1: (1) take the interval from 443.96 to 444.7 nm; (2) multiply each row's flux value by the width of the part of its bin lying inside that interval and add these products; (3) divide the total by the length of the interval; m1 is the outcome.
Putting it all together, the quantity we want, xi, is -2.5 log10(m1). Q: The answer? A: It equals -0.364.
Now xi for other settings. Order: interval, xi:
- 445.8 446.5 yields -0.136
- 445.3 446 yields -0.197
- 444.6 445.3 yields -0.360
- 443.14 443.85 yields -0.385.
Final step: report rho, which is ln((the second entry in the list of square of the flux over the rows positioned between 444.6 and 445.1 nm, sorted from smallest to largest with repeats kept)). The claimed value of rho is 0.46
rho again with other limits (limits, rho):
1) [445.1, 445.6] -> 0.38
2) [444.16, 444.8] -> 0.46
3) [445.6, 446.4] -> 0.05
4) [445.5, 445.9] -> 0.35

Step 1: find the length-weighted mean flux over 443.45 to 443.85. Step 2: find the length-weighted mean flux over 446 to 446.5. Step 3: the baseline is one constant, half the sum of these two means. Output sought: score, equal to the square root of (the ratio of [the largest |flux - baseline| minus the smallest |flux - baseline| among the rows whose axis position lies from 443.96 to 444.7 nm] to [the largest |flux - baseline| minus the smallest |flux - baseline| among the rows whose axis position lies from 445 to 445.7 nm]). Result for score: 0.9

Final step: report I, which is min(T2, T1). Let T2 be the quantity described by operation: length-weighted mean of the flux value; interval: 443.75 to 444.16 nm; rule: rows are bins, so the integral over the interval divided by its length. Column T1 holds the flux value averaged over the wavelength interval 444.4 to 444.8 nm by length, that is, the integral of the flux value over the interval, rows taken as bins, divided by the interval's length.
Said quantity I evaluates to 1.35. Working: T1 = 1.35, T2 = 1.52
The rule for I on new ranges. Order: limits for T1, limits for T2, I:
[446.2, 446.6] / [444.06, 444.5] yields 1.11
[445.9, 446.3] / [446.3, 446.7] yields 1.11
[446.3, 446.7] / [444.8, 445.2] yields 1.15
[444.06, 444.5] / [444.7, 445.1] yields 1.29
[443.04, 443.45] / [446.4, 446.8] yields 1.17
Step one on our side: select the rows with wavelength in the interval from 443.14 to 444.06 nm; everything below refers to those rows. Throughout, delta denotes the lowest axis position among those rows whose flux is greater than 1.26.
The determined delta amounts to 443.191 nm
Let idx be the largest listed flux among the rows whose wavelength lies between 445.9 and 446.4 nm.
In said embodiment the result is 1.194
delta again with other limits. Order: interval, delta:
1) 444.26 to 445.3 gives 444.315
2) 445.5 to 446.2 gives 445.852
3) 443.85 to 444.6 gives 443.906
